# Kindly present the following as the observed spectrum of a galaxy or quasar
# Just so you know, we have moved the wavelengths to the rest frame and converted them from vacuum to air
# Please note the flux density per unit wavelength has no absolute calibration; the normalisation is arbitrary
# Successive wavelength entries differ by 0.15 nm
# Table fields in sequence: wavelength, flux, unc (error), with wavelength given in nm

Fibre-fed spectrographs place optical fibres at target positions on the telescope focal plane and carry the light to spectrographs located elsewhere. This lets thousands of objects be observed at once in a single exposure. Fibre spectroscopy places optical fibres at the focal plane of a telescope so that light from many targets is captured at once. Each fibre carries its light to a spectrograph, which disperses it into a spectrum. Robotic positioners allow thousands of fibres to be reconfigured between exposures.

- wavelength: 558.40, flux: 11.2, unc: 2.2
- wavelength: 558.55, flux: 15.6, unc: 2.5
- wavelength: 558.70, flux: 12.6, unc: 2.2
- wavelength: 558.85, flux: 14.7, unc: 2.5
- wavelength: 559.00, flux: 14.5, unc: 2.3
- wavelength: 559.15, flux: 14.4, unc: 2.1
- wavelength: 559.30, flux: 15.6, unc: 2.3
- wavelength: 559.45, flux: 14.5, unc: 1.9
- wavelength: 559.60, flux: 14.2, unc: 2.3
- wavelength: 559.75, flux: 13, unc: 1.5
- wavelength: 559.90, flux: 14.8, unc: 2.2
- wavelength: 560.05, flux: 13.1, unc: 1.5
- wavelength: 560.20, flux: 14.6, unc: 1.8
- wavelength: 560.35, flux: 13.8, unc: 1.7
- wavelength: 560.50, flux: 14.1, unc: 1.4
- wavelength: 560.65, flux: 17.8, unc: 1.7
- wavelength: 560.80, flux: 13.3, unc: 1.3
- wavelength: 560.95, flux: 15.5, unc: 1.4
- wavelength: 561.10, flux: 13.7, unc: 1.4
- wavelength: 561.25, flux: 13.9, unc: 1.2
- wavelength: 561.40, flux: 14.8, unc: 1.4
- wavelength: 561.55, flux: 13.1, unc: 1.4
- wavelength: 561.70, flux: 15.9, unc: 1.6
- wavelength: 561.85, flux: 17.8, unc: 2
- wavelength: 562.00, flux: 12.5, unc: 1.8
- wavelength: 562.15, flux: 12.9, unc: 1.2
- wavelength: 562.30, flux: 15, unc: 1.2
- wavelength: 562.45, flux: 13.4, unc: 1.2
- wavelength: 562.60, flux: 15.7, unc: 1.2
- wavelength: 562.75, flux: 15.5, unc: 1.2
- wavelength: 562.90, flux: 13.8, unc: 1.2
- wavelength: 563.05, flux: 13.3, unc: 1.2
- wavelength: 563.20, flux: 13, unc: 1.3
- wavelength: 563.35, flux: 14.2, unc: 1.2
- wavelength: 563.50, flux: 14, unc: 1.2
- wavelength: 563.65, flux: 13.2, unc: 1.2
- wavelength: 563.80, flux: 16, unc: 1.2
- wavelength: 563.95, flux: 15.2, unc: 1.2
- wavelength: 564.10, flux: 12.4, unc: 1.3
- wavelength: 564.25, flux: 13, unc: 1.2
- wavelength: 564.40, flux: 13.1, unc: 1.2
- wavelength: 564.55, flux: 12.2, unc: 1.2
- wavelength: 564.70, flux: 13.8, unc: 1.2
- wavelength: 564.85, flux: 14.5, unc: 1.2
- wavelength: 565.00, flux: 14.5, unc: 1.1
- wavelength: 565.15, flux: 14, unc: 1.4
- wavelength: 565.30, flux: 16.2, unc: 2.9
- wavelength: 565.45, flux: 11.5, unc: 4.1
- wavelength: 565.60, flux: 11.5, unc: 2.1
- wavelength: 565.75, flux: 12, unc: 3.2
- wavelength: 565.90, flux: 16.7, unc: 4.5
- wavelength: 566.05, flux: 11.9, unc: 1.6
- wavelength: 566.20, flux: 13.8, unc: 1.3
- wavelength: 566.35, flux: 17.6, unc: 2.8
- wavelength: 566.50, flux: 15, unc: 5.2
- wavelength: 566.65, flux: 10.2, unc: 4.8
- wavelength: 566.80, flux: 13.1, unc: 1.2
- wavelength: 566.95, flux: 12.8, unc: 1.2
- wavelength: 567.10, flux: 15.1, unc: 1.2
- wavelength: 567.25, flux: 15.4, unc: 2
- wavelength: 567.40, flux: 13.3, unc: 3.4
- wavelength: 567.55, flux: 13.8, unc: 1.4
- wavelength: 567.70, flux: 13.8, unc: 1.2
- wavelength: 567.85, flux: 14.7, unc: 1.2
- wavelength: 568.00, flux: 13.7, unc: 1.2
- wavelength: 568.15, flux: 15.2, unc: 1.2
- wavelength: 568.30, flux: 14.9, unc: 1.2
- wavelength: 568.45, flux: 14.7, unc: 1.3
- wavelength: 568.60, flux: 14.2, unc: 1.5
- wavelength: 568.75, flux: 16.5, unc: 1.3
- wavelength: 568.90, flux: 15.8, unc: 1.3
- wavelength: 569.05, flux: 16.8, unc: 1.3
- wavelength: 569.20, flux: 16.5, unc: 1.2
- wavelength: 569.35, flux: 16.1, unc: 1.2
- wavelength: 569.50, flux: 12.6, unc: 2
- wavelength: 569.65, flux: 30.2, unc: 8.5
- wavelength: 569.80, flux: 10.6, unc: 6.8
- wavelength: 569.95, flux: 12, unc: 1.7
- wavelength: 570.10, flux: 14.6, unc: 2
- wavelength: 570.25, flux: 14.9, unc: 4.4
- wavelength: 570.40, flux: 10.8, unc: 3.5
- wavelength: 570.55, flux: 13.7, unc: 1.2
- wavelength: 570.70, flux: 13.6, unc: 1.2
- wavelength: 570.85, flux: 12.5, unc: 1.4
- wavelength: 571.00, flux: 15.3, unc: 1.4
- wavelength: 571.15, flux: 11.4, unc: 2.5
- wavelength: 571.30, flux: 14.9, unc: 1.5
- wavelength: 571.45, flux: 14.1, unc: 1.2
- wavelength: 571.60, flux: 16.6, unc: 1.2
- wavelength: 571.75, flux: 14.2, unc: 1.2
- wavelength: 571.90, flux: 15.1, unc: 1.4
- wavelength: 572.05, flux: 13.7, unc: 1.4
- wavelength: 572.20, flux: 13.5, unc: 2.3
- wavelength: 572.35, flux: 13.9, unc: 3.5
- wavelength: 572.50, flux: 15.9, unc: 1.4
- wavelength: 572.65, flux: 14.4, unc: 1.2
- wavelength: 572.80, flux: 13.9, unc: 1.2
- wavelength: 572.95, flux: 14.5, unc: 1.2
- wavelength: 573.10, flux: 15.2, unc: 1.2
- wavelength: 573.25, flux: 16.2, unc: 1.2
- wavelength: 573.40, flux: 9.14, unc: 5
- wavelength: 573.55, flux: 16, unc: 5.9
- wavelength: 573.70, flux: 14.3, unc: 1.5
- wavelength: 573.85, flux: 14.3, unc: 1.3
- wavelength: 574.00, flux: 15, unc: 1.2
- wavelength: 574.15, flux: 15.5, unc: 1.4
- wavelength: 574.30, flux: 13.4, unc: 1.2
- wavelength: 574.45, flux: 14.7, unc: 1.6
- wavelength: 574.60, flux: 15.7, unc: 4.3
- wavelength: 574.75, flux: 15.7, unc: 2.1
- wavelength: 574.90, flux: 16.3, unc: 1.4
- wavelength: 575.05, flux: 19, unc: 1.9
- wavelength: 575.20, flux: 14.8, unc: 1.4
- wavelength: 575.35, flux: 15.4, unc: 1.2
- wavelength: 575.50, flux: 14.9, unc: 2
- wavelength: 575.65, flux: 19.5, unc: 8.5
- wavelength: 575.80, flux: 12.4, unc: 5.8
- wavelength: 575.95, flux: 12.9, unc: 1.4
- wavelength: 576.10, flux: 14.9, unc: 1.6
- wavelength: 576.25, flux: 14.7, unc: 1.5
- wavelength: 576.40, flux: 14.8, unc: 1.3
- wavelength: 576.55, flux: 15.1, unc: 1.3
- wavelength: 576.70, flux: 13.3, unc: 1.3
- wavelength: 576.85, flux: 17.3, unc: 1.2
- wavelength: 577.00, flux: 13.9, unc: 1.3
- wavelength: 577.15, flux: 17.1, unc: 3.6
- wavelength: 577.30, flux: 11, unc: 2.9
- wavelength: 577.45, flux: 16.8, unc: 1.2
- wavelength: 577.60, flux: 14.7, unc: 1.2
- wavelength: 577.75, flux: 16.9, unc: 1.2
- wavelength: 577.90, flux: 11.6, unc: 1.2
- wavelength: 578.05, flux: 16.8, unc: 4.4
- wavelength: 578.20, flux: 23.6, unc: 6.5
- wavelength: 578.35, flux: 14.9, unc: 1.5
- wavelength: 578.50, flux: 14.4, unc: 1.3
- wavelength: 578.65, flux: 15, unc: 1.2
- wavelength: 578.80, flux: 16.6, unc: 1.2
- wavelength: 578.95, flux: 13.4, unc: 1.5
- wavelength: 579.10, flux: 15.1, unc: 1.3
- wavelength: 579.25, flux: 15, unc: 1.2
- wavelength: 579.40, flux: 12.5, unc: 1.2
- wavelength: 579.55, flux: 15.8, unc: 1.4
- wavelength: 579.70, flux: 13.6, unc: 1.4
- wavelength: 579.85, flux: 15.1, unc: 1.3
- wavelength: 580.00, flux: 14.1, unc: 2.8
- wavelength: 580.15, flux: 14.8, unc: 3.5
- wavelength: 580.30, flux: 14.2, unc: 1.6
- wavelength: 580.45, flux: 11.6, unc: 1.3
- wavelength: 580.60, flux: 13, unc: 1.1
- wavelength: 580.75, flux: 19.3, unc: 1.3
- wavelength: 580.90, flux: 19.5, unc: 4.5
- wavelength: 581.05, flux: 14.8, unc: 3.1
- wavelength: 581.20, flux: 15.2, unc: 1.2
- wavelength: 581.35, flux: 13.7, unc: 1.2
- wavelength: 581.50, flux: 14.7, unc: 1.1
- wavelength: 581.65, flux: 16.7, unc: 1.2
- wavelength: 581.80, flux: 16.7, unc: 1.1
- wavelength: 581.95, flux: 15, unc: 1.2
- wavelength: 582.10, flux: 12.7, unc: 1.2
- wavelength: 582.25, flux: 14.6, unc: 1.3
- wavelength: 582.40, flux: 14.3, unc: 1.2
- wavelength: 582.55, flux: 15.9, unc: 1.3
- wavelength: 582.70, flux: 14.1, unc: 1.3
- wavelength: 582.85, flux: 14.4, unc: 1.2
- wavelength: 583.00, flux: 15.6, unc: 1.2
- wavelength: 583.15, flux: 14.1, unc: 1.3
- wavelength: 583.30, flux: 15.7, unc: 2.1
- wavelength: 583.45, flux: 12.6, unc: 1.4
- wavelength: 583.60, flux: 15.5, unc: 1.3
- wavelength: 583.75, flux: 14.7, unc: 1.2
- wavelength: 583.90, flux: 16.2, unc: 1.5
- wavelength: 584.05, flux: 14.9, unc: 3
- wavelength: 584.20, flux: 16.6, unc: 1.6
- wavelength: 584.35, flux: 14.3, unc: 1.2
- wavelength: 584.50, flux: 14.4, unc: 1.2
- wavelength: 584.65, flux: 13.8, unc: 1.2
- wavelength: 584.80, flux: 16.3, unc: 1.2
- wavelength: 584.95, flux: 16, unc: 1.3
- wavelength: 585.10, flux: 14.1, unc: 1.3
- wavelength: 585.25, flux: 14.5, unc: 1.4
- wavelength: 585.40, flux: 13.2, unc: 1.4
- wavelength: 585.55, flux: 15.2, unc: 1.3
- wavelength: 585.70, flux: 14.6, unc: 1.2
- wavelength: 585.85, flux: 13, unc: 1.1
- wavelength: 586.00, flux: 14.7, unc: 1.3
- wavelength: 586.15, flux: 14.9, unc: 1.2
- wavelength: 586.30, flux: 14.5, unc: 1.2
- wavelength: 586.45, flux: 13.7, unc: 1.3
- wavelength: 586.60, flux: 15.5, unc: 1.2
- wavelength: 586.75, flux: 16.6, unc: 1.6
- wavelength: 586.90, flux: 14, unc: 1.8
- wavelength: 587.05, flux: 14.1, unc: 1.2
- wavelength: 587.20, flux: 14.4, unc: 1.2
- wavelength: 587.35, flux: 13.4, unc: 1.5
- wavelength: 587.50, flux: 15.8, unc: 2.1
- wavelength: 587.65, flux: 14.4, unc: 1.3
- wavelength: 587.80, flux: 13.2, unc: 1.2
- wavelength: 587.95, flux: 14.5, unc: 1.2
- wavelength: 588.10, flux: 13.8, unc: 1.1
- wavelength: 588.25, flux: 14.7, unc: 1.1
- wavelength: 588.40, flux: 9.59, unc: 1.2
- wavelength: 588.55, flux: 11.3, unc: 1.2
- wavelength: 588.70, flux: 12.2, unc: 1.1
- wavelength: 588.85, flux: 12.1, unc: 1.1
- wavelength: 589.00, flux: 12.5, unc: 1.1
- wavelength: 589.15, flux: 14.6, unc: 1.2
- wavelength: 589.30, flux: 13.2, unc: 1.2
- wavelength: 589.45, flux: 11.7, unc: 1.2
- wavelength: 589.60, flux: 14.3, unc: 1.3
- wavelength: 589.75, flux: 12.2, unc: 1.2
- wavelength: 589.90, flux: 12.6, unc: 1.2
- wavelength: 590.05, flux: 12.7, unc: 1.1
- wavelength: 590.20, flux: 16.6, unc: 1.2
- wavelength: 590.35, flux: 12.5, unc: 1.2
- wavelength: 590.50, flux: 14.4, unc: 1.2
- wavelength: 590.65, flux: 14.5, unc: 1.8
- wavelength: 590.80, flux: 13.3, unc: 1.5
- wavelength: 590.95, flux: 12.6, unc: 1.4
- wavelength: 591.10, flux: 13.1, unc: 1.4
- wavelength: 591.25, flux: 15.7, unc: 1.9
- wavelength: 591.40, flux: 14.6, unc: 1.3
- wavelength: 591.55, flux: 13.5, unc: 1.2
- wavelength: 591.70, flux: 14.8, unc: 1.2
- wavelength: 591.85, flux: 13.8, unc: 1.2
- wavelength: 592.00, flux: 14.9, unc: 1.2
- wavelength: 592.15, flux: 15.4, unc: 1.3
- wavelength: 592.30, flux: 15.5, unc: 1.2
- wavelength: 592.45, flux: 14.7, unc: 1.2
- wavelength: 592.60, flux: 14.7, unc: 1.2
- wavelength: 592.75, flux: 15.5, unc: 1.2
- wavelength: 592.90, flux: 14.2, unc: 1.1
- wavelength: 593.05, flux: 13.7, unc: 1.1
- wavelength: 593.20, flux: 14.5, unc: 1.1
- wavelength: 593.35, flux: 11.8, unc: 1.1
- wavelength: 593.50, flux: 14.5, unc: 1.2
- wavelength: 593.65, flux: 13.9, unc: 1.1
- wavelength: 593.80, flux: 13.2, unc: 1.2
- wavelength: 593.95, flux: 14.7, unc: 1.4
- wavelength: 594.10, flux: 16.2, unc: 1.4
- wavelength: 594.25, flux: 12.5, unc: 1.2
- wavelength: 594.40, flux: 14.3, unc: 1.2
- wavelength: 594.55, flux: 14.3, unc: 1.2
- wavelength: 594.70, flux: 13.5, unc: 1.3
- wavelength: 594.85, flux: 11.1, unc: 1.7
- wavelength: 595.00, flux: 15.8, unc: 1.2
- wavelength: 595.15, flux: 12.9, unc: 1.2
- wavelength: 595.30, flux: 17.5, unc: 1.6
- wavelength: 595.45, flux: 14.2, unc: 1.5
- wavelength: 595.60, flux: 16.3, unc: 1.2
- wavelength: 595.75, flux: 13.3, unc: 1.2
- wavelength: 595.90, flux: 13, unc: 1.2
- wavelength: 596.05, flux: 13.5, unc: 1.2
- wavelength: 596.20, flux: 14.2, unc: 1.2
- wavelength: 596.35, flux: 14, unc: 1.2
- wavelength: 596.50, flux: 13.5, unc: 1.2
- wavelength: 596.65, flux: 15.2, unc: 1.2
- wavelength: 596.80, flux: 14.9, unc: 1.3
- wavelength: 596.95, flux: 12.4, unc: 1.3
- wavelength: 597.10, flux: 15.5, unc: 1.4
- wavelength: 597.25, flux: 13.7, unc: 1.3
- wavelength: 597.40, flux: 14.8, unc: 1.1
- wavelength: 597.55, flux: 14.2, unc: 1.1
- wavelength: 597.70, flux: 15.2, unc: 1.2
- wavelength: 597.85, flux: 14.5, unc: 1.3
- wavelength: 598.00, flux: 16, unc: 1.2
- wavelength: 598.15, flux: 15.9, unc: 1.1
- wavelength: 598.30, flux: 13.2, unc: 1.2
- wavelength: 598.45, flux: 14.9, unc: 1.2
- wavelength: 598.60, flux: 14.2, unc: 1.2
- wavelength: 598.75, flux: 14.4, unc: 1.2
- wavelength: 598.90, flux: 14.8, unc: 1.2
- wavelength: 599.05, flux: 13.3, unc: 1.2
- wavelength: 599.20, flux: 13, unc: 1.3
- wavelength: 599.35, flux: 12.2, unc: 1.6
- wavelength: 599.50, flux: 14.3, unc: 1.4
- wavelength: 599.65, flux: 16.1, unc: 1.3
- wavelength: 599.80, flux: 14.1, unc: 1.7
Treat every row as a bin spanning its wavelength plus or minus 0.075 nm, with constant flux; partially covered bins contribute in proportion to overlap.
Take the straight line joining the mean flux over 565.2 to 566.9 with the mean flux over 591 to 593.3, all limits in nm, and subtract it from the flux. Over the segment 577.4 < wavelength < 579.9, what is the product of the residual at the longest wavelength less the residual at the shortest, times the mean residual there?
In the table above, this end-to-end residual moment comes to -2.4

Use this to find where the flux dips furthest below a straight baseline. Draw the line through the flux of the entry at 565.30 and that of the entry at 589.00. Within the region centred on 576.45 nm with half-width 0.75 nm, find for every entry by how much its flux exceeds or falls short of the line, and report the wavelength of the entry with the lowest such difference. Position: 575.80 nm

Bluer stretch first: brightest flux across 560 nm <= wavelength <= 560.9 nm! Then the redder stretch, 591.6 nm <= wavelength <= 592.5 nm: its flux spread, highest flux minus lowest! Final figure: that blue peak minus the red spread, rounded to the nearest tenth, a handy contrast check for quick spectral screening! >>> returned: 16.1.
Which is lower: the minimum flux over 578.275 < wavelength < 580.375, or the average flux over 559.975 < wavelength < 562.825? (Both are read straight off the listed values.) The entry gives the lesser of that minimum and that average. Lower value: 12.5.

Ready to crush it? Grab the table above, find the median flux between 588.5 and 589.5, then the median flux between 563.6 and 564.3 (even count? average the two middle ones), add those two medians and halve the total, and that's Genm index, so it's 12.7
